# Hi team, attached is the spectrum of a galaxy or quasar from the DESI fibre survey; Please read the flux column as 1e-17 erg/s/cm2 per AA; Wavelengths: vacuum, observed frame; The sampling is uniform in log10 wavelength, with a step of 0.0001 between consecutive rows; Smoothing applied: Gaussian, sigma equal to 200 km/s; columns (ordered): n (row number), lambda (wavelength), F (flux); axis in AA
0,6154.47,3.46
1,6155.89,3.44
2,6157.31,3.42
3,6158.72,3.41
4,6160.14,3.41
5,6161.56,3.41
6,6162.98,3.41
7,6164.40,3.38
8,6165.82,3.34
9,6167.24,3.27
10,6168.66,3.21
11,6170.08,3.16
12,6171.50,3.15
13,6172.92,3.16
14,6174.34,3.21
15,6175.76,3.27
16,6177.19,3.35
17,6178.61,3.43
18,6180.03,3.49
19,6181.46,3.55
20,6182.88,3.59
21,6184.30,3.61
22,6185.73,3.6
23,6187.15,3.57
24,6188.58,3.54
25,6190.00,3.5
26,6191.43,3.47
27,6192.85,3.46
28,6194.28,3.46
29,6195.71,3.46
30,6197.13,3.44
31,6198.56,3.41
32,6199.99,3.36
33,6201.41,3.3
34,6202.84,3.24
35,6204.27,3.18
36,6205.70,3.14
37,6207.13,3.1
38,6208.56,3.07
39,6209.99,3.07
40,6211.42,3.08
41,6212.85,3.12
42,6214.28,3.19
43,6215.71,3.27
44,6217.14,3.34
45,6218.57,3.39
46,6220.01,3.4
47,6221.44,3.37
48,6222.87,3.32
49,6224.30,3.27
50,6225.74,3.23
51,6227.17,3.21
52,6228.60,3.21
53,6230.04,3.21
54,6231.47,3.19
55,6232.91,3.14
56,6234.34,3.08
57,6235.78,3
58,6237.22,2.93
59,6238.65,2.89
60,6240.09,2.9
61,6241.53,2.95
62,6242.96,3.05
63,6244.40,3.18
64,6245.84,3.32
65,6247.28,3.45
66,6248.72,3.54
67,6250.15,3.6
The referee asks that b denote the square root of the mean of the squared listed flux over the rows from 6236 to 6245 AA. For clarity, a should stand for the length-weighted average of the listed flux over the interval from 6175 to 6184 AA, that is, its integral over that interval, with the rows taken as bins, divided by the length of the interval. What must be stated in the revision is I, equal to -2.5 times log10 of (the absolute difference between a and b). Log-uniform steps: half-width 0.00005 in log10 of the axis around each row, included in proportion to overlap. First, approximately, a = 3.45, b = 3.0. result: 0.8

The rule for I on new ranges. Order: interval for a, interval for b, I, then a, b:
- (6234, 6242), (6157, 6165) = 0.9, 2.95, 3.4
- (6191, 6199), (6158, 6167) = 3.1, 3.45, 3.4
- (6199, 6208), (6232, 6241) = 1.6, 3.22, 3.0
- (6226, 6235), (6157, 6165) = 1.6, 3.18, 3.4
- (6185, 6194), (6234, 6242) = 0.6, 3.52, 3.0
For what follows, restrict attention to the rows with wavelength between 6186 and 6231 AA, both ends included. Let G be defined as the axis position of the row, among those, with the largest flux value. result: 6187.15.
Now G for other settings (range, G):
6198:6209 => 6198.56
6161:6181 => 6180.03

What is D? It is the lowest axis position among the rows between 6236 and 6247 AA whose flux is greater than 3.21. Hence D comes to 6245.84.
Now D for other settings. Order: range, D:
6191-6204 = 6191.43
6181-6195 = 6181.46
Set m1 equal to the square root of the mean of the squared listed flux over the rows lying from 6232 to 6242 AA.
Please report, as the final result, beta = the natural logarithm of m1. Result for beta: 1.09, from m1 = 3.0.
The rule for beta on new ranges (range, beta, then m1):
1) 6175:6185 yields 1.24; 3.5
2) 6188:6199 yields 1.24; 3.5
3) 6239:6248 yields 1.15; 3.1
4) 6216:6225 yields 1.21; 3.3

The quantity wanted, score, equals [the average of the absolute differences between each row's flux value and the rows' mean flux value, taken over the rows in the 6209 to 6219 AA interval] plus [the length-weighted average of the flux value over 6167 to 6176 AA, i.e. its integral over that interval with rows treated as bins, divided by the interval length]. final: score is 3.31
